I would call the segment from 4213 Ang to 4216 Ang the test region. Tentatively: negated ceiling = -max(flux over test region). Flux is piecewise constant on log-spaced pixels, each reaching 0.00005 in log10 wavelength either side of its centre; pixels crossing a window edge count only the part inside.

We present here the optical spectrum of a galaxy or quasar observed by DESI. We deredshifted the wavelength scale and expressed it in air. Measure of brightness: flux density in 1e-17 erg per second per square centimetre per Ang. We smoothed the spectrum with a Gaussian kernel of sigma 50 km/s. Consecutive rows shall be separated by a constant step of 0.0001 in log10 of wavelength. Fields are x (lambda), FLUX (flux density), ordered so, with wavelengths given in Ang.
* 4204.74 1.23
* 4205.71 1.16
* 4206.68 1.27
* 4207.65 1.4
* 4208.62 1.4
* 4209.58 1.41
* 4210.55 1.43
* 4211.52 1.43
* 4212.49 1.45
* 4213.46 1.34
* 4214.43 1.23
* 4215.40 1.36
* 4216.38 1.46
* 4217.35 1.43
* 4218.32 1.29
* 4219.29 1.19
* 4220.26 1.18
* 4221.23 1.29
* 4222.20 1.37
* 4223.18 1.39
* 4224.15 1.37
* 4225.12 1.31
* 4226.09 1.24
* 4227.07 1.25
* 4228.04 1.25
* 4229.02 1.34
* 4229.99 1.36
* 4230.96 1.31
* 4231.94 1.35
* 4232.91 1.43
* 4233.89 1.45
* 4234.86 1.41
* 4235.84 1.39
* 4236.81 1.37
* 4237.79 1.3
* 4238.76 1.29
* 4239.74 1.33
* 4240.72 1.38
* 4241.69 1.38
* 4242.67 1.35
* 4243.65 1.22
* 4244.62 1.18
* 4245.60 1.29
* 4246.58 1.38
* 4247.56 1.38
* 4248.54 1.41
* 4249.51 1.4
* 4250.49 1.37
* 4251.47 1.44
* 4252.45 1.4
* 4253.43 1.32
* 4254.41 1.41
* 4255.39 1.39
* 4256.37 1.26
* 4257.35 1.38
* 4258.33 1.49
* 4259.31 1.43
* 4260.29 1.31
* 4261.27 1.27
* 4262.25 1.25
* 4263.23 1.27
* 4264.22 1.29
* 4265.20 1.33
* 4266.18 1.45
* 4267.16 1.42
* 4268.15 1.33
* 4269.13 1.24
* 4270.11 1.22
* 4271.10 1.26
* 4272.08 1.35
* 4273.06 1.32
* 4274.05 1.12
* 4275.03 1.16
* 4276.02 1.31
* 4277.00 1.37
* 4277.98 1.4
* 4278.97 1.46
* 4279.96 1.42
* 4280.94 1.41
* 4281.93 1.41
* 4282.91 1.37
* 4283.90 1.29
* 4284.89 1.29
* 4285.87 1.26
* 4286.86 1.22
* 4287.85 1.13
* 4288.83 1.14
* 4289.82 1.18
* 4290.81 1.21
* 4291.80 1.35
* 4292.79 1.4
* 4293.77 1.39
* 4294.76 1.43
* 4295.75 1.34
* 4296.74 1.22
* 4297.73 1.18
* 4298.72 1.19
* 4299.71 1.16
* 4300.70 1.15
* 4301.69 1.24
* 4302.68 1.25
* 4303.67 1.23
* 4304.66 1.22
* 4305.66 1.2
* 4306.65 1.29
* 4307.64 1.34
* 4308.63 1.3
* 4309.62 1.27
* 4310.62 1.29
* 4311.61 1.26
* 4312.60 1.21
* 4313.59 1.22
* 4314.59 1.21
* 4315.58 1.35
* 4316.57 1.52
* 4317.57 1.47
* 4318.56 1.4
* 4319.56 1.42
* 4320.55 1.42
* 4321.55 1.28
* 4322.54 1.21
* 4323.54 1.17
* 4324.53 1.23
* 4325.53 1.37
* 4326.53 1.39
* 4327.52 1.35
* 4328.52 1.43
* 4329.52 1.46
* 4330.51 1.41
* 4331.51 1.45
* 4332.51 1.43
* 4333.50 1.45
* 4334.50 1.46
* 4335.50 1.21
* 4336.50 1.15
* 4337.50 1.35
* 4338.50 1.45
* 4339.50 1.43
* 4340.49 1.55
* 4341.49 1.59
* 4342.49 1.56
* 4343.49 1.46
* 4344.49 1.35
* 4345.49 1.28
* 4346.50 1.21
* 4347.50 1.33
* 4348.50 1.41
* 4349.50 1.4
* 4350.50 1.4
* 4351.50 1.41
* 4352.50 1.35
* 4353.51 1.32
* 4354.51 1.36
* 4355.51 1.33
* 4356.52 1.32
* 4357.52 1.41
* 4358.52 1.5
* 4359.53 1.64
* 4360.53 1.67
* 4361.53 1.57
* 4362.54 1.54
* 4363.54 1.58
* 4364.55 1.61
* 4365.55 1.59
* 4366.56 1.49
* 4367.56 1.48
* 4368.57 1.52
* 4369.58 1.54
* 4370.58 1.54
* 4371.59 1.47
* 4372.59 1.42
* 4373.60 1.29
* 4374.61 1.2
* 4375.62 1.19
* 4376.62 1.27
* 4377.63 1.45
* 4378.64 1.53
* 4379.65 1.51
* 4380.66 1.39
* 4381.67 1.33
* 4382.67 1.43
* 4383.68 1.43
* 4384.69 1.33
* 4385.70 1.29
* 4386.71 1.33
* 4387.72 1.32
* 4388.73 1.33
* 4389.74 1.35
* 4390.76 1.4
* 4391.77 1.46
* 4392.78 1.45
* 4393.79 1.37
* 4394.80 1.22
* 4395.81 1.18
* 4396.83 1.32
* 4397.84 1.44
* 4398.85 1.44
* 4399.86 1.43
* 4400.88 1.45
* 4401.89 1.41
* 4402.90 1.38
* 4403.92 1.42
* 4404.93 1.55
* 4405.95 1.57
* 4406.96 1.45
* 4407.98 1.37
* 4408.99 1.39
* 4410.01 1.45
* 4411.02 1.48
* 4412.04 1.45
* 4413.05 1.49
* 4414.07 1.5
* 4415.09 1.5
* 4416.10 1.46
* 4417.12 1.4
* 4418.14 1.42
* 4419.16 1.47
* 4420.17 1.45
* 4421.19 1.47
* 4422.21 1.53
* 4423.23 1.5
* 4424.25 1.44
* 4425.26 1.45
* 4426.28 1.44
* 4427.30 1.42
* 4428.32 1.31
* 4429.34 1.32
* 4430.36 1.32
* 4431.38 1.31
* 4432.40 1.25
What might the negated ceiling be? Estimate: -1.36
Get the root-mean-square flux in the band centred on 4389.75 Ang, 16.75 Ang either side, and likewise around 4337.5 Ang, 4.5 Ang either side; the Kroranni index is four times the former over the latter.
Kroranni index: 3.92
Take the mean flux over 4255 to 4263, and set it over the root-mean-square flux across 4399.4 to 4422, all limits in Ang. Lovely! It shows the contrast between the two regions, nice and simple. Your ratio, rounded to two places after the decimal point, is 0.93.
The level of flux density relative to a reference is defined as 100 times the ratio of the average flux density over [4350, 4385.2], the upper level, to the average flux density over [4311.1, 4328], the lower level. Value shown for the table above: 109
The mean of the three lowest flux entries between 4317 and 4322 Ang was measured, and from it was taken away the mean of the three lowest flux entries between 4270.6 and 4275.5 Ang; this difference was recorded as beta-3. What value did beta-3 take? 0.19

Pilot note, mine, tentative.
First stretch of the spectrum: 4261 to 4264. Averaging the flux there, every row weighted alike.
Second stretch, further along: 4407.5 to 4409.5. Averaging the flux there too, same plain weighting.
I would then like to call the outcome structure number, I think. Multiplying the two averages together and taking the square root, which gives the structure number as 1.32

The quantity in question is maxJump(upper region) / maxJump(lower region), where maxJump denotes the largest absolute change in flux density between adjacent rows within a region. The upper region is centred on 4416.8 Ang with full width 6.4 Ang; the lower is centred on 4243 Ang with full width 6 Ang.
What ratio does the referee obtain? 0.5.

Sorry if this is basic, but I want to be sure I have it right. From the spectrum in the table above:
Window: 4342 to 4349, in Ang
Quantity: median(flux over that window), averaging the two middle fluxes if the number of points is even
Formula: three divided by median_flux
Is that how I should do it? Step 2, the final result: 2.22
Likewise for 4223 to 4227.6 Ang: 2.29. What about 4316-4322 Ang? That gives 2.11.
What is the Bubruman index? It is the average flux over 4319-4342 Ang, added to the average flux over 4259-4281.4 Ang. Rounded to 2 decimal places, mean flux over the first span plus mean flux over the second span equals 2.70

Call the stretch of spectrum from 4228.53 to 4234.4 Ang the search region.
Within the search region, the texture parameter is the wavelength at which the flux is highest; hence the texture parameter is 4233.89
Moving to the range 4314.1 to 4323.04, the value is 4316.57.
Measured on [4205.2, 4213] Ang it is 4212.49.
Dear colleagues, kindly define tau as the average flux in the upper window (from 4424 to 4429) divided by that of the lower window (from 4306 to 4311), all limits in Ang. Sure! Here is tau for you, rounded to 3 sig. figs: 1.09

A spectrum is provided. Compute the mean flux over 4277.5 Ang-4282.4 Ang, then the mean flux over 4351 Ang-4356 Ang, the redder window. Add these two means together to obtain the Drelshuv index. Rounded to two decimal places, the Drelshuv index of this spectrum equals 2.77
